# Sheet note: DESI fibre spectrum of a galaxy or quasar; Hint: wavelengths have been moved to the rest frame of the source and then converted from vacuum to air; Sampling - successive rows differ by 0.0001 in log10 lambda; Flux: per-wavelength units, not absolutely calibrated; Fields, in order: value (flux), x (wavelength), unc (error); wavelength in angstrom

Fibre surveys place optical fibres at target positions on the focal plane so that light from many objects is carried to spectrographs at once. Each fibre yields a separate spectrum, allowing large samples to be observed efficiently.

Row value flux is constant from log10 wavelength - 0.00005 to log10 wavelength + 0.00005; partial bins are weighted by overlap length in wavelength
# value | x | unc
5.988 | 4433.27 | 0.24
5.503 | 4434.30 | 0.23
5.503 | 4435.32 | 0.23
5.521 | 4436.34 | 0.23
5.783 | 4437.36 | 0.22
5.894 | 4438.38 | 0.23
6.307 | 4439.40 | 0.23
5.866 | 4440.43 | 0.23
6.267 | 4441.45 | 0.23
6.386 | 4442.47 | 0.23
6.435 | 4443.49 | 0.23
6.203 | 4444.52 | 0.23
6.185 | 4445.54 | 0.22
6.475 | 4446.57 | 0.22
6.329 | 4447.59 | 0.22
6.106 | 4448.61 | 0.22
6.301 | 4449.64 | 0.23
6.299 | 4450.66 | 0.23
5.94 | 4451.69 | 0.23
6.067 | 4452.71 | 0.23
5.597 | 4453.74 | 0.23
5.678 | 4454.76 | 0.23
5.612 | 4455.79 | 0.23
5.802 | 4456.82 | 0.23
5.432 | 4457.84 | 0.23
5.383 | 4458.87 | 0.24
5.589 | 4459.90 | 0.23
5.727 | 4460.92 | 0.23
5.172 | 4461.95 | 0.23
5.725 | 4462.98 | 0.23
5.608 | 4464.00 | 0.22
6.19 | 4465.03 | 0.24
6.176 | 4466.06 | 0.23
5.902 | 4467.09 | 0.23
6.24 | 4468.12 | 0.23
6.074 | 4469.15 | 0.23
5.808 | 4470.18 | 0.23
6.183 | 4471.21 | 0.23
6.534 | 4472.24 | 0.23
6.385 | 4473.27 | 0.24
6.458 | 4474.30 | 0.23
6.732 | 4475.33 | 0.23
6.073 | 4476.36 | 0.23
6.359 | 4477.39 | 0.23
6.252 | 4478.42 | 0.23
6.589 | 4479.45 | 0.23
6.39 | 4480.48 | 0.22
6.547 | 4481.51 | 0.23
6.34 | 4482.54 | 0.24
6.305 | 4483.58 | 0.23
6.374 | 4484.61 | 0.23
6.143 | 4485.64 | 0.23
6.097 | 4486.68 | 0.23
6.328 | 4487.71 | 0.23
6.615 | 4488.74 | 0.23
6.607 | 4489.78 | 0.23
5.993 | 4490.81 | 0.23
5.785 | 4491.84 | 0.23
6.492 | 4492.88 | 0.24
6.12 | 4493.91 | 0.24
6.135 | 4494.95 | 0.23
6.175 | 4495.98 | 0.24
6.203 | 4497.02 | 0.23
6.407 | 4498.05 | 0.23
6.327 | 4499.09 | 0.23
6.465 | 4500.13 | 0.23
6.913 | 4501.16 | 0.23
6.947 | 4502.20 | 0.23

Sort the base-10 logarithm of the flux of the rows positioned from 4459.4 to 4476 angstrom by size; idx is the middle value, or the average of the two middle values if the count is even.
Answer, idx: 0.787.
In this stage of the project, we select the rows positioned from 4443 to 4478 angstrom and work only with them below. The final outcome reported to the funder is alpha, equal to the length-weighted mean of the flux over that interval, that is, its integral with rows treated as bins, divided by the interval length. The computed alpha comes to 6.02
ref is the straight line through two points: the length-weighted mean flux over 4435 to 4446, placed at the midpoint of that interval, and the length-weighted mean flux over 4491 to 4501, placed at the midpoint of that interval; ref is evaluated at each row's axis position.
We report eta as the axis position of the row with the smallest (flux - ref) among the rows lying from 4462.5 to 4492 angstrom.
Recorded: 4464.00 angstrom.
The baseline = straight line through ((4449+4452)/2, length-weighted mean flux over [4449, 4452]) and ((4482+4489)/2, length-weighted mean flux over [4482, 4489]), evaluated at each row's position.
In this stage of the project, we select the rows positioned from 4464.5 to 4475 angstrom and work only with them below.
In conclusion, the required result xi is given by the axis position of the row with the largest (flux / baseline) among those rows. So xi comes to 4472.24 angstrom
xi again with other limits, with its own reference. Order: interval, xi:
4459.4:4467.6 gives 4465.03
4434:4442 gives 4439.40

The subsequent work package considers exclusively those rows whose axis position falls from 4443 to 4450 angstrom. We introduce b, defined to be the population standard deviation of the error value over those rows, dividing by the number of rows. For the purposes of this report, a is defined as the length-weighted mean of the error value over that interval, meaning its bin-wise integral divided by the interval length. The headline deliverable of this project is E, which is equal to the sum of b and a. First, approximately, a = 0.224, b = 0.0049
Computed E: 0.229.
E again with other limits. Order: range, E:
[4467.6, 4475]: 0.235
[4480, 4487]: 0.235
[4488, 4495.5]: 0.237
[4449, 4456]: 0.230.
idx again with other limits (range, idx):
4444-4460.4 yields 0.778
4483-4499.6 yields 0.796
